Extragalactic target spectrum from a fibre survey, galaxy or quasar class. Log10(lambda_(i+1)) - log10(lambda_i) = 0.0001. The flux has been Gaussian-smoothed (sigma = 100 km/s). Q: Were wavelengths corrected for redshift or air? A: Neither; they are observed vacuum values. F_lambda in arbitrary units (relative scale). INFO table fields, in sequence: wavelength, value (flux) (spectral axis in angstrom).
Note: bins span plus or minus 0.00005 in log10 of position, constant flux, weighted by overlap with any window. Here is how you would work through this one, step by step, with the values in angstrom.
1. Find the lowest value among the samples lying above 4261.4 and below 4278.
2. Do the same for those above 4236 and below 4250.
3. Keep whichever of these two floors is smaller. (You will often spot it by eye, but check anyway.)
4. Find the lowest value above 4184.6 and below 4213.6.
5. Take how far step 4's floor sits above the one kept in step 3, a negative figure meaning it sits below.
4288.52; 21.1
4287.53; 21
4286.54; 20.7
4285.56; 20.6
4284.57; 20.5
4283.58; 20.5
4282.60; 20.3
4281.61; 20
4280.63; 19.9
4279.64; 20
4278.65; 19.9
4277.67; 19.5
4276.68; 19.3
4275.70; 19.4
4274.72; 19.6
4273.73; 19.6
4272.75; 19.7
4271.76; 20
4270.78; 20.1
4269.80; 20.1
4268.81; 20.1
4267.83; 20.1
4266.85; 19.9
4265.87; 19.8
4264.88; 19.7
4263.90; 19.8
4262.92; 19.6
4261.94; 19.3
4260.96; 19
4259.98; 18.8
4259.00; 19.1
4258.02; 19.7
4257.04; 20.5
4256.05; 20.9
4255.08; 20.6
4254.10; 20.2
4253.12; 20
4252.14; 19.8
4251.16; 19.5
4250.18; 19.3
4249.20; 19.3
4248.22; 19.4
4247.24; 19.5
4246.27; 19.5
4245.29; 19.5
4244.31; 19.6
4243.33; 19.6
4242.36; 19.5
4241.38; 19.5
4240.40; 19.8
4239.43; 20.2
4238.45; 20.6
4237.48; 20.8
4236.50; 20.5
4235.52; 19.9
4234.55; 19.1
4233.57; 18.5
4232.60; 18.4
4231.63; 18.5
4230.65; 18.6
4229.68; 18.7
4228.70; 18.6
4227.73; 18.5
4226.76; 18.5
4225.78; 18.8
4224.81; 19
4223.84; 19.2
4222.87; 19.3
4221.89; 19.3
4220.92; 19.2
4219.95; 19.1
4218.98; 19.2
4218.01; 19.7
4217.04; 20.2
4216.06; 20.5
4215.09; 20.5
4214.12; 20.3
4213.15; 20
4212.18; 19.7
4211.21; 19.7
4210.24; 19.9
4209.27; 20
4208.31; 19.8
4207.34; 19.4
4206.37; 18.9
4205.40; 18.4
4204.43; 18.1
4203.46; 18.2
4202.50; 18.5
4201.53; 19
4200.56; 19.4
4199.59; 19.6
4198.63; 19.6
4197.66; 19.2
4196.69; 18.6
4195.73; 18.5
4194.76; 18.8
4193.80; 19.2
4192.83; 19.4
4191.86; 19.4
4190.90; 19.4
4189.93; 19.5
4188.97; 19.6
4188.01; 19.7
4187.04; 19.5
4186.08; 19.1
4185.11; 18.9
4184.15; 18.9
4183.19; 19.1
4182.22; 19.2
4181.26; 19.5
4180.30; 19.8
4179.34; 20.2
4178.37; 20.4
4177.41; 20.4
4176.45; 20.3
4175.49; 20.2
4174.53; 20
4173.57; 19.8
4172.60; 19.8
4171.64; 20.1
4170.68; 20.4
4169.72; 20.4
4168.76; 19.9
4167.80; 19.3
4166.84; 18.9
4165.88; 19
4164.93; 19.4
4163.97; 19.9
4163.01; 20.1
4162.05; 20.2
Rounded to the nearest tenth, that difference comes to -1.2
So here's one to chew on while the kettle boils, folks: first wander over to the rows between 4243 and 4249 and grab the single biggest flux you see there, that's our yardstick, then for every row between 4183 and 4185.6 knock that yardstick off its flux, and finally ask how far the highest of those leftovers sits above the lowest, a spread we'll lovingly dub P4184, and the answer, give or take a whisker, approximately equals 0.20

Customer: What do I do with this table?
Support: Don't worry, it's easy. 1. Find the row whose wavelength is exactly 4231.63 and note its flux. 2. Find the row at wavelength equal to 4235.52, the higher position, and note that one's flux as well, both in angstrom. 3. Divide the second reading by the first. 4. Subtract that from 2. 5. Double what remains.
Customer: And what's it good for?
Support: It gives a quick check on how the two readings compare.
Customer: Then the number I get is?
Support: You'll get 1.85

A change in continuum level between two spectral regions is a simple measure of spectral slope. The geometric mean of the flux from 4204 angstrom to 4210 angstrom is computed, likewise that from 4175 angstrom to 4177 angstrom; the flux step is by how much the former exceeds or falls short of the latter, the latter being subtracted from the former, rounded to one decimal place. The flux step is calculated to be -1.2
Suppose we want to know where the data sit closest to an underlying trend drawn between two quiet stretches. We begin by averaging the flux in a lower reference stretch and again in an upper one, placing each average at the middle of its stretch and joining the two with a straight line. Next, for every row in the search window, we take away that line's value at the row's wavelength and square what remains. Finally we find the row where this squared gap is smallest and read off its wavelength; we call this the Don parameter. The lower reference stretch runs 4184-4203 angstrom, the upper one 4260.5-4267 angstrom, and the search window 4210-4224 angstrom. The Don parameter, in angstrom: 4221.89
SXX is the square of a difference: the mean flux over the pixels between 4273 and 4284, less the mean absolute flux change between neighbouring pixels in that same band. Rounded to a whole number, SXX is 386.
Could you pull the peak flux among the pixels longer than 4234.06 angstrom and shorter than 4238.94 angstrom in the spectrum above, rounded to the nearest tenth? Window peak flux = 20.8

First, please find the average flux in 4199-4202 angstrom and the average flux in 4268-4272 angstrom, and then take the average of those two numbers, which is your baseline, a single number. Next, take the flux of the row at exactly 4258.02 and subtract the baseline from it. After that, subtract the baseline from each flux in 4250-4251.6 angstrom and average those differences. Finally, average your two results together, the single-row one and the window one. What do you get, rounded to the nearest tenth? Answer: -0.2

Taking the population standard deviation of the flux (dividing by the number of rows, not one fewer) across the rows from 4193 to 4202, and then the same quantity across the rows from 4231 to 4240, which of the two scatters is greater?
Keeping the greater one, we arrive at 0.93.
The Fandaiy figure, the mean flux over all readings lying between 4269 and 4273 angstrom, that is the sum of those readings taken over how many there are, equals 20.0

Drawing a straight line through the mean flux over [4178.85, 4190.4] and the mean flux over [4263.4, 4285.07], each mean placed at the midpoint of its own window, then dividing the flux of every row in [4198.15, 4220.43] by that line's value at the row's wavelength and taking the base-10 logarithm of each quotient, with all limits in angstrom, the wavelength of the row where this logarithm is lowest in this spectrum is 4204.43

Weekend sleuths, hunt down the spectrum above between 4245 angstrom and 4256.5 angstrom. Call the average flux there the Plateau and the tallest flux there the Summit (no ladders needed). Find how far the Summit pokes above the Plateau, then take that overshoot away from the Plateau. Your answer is 18.7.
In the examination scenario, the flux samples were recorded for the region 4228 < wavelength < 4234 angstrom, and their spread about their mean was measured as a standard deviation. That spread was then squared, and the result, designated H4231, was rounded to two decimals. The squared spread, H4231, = 0.01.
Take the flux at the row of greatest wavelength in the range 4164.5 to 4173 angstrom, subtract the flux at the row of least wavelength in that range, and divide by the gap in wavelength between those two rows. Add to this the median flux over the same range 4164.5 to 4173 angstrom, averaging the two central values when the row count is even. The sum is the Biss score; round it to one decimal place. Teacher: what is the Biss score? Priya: 19.9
